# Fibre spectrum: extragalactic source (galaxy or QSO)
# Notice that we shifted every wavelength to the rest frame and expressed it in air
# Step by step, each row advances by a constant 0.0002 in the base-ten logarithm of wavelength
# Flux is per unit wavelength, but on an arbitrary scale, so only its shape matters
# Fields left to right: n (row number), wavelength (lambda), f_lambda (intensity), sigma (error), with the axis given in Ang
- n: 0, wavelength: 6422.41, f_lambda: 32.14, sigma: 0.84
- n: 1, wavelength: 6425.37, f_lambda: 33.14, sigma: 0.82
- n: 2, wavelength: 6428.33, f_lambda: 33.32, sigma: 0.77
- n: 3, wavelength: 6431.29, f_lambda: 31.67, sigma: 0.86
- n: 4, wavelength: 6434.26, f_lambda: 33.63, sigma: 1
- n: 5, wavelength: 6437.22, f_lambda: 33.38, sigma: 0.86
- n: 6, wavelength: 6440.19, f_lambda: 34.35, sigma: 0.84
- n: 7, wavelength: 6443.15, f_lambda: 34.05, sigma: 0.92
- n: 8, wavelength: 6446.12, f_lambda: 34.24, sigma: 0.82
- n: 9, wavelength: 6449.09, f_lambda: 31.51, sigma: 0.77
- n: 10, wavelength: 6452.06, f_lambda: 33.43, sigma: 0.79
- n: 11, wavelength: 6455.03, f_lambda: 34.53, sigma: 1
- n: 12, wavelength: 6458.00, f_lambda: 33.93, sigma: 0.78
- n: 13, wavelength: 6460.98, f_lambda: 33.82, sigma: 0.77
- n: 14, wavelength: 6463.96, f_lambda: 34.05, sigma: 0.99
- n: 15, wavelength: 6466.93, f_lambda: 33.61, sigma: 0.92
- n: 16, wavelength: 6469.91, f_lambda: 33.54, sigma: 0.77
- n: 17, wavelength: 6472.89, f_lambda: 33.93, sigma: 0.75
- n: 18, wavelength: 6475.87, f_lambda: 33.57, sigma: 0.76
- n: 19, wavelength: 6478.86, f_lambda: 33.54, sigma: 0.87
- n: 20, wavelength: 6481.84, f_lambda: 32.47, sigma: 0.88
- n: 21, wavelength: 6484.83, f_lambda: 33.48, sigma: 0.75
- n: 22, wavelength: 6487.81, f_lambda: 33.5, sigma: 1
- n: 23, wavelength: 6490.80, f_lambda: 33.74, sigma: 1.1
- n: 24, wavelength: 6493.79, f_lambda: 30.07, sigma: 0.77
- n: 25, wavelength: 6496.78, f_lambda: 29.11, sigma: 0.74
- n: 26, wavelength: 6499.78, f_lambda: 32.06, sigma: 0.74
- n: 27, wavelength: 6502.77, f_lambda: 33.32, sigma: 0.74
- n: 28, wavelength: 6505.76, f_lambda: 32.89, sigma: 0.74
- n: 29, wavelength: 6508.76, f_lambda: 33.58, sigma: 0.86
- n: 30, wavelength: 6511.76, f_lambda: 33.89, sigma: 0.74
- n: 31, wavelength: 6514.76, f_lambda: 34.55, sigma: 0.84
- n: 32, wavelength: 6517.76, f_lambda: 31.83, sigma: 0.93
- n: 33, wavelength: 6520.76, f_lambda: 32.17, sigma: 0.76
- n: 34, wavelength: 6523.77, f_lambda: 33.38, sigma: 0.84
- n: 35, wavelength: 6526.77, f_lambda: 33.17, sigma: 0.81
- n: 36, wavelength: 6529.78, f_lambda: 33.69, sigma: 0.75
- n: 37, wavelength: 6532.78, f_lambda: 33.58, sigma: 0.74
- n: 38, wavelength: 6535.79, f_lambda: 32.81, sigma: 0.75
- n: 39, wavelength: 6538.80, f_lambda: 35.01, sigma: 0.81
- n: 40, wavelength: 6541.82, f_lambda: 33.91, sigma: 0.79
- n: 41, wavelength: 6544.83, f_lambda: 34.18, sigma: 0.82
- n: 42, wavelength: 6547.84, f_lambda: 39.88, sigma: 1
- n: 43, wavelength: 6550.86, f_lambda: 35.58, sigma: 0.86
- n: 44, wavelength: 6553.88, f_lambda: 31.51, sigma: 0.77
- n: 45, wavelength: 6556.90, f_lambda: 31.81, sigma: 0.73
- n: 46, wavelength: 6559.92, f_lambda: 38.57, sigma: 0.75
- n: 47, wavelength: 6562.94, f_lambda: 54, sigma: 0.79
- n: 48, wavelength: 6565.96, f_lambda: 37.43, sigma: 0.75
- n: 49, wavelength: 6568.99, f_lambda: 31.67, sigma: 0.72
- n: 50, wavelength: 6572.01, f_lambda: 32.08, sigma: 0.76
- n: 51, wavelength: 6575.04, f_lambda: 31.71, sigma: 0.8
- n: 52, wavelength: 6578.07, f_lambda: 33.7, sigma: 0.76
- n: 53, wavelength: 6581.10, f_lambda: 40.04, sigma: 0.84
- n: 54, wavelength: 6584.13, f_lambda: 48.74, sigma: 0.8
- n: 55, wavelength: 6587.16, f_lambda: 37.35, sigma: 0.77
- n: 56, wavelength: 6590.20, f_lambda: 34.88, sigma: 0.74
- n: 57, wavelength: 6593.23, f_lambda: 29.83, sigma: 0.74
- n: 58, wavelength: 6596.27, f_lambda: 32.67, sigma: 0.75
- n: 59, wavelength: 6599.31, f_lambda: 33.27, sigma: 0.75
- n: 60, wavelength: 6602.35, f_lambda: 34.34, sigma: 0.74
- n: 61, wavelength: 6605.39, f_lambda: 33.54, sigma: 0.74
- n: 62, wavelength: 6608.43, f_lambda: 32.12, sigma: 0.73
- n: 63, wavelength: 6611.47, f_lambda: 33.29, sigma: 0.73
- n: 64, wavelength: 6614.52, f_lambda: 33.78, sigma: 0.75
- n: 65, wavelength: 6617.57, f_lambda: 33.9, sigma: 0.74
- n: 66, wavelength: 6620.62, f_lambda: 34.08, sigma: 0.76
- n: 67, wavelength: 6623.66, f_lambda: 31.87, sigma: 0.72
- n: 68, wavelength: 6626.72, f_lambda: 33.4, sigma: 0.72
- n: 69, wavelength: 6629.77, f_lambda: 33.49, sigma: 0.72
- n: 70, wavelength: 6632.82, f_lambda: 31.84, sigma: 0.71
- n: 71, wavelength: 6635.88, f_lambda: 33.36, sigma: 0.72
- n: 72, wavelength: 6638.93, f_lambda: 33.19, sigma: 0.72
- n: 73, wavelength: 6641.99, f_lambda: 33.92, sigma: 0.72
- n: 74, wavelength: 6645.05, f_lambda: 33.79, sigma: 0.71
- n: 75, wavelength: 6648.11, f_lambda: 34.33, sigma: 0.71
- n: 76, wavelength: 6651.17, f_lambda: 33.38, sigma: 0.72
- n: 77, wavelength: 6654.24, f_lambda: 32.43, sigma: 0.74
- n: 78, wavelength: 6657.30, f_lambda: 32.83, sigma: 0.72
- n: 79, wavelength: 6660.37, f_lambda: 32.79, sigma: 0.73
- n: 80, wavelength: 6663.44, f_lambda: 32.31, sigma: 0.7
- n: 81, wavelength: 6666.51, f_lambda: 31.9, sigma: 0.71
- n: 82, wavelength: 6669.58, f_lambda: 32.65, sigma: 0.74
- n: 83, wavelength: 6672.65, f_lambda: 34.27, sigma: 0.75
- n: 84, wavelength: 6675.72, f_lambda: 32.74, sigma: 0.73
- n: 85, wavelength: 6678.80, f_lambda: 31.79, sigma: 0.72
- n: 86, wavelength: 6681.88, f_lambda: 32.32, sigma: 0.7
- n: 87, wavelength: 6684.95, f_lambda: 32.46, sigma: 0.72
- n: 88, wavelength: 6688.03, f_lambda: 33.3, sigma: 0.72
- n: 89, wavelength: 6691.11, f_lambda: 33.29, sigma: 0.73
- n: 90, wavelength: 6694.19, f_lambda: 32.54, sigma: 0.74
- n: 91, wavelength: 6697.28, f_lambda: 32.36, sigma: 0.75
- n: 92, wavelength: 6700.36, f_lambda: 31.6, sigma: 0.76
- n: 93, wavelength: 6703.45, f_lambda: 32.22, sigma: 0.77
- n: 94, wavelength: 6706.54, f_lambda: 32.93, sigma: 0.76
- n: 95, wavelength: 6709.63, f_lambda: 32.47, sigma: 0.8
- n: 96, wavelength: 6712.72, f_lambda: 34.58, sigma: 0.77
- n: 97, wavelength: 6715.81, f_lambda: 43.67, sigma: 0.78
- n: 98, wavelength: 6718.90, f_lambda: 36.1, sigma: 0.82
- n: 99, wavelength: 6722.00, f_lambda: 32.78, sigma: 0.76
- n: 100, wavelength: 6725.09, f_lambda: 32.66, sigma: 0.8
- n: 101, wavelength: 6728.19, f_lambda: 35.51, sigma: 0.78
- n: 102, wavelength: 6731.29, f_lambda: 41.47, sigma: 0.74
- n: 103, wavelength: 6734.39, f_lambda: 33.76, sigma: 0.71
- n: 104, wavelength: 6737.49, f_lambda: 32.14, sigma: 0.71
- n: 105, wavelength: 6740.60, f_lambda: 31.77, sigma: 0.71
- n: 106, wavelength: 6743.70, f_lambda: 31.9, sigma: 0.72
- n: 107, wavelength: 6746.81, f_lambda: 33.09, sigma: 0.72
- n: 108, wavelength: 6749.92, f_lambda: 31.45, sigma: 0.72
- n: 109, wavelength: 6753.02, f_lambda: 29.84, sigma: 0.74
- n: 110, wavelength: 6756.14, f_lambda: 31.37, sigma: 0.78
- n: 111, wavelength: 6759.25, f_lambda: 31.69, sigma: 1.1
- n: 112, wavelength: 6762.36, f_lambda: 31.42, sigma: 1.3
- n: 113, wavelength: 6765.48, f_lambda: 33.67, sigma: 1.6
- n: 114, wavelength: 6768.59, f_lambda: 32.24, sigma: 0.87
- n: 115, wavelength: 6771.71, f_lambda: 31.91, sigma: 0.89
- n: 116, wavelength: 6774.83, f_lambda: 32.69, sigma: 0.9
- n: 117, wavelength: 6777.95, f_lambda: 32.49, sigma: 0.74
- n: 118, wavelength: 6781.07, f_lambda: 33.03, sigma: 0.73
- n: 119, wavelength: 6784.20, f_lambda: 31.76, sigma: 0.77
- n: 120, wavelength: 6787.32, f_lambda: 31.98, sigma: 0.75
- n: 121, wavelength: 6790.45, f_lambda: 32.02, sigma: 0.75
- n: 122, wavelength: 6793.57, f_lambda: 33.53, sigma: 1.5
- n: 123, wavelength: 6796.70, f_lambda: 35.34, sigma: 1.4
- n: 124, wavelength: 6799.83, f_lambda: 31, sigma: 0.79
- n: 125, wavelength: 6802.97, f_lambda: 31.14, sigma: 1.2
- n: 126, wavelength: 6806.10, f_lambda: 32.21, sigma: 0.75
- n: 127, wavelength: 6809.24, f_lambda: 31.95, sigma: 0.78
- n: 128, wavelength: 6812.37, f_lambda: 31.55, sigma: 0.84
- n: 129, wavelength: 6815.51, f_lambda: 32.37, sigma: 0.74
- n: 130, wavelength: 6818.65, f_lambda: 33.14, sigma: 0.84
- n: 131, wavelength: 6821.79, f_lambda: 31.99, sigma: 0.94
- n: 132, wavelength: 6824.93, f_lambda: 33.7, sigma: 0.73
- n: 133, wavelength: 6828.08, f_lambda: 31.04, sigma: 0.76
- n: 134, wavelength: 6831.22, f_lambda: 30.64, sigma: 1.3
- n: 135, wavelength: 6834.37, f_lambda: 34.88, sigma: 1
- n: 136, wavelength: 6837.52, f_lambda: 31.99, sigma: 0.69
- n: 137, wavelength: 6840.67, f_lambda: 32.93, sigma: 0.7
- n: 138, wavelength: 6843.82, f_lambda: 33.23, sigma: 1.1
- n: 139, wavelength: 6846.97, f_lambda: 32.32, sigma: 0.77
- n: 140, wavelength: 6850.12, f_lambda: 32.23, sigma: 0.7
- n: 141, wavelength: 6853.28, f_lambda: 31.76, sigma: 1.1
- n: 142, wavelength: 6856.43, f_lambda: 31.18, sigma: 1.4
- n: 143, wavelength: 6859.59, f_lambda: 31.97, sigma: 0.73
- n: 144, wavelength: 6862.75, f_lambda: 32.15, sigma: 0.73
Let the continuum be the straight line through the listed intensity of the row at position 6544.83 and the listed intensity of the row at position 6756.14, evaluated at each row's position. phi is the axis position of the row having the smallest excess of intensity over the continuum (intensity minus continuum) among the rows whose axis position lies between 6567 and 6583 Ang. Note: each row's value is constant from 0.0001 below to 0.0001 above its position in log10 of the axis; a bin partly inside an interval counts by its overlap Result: 6568.99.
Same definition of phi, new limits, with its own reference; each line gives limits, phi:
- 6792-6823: 6799.83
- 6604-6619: 6608.43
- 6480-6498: 6496.78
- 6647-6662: 6654.24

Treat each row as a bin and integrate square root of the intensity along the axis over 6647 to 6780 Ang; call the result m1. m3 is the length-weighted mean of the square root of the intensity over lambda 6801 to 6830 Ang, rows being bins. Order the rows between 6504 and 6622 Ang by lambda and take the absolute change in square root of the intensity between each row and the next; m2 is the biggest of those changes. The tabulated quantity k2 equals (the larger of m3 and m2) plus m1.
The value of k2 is 771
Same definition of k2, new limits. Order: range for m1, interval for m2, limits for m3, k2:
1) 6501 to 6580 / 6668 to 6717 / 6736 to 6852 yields 470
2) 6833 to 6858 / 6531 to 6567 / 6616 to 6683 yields 148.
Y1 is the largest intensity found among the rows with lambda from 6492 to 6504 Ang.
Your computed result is 33.32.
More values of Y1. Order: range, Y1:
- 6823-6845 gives 34.88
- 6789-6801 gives 35.34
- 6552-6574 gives 54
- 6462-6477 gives 34.05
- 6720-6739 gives 41.47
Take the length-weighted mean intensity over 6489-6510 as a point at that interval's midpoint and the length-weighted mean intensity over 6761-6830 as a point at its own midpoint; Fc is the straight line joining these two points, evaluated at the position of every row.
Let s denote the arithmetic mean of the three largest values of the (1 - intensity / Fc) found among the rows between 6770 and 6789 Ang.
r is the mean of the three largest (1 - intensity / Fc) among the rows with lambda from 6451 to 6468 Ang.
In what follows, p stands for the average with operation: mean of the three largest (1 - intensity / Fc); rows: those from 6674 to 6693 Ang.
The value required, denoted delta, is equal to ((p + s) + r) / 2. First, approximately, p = 0.002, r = -0.048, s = 0.015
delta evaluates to -0.016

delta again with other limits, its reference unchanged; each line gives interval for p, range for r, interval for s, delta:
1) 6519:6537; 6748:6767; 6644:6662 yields 0.007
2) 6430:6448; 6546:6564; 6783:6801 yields -0.014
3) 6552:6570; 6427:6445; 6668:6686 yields -0.003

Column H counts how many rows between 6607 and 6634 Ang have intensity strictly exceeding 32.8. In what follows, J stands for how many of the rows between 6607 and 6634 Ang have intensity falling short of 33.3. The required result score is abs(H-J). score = 2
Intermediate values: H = 6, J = 4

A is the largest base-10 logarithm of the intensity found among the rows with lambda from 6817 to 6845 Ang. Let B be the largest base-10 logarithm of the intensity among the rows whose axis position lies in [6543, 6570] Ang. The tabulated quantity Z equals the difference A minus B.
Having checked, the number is -0.190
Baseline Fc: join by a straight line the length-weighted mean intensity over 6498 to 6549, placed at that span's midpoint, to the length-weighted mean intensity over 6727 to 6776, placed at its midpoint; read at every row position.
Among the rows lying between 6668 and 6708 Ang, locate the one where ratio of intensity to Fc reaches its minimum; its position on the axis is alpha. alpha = 6700.36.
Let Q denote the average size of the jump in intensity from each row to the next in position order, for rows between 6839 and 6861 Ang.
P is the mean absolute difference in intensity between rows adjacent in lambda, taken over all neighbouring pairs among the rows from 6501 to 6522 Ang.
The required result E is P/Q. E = 1.6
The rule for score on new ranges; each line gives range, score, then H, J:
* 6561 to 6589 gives 3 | 6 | 3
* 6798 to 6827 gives 6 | 2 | 8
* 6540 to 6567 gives 5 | 7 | 2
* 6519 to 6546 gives 5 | 8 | 3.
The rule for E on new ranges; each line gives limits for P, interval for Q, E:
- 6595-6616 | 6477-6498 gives 0.8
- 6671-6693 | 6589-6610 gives 0.3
